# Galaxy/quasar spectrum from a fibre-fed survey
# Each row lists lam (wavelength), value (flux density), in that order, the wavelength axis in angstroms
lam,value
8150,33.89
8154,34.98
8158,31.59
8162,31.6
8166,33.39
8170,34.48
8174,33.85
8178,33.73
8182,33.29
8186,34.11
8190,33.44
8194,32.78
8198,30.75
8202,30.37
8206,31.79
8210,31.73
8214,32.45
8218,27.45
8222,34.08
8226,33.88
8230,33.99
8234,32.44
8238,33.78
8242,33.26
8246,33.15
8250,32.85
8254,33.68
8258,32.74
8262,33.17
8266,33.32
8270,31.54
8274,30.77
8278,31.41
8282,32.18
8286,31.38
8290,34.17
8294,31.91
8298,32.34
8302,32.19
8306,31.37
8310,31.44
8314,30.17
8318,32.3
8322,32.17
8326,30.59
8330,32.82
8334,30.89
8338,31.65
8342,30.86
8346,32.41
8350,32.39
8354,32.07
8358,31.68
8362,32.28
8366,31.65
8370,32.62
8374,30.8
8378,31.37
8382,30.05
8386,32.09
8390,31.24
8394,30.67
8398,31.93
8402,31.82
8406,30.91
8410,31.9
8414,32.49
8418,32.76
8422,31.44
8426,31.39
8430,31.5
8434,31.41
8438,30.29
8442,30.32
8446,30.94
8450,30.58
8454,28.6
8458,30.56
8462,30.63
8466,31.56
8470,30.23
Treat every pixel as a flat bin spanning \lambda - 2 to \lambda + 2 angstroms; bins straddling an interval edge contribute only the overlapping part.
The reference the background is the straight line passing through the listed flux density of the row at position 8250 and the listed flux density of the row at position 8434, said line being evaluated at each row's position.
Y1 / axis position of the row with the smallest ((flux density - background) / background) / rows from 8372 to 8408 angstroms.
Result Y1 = 8382 angstroms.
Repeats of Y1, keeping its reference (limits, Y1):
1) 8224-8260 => 8234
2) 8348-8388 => 8382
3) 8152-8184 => 8158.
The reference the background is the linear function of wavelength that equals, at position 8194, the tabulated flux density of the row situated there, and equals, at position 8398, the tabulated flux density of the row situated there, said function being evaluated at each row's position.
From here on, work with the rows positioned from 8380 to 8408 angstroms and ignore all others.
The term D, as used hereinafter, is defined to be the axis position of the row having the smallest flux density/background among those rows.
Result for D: 8382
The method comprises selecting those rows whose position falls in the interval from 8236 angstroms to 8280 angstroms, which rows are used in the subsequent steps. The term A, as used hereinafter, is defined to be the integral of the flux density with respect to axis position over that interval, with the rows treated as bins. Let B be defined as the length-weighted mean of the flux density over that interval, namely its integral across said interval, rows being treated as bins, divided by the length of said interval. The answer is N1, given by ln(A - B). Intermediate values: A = 1439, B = 32.7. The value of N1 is 7.25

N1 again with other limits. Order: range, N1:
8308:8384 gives 7.77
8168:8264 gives 8.04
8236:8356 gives 8.25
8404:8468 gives 7.58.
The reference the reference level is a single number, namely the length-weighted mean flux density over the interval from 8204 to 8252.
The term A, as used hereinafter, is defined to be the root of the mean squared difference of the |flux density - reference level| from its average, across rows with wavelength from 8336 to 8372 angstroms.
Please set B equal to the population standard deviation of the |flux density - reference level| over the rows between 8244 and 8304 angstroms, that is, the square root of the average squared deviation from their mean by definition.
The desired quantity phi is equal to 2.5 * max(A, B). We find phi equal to 1.3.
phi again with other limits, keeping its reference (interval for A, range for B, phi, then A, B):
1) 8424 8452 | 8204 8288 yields 2.6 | 0.5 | 1.02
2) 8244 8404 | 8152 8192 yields 1.6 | 0.6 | 0.51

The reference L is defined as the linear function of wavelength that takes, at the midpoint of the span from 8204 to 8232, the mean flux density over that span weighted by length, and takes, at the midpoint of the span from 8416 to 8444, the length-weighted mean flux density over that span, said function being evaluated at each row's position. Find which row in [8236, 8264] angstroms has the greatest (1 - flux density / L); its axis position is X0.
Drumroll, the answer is 8258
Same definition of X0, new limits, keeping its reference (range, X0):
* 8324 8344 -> 8326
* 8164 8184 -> 8182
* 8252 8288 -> 8274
